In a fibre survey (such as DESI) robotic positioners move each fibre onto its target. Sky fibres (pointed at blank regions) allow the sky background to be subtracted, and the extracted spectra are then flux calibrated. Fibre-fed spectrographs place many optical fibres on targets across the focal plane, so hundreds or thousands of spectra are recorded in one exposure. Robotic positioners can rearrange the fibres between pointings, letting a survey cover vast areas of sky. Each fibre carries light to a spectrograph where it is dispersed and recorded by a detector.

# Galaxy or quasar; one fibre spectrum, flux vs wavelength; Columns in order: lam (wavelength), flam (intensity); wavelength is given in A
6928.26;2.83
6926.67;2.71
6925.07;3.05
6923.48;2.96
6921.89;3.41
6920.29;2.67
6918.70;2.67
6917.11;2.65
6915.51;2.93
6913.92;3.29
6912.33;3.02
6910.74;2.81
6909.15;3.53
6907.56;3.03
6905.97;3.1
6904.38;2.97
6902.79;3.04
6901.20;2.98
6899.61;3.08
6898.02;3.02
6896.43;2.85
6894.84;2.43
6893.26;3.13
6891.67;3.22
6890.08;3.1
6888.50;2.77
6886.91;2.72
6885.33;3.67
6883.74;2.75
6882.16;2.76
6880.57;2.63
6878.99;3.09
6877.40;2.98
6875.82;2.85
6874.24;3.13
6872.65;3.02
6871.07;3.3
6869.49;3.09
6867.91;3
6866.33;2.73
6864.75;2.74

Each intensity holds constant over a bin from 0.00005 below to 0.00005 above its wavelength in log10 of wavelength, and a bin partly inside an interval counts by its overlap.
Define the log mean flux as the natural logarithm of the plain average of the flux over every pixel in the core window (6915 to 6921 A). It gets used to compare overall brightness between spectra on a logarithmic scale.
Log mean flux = 1.00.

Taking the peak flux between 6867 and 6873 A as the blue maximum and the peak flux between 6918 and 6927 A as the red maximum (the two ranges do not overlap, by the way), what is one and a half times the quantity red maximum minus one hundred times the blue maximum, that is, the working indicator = -490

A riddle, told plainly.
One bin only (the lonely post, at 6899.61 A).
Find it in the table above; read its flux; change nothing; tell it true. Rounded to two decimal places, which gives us 3.08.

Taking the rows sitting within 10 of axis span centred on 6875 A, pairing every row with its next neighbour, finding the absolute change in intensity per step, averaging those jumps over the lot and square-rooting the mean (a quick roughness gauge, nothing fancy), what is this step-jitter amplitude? 0.43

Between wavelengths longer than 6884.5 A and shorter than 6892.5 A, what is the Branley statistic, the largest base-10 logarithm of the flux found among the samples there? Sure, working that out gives 0.56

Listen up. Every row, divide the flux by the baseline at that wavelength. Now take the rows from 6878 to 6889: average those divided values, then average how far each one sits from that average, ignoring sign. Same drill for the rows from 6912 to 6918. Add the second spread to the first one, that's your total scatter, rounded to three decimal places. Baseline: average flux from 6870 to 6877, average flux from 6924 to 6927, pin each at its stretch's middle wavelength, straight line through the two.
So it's 0.147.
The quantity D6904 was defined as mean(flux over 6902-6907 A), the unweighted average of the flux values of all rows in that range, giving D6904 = 3.04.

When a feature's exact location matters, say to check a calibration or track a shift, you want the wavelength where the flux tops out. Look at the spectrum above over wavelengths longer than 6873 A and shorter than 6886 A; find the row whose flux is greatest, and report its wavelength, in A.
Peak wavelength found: 6885.33 A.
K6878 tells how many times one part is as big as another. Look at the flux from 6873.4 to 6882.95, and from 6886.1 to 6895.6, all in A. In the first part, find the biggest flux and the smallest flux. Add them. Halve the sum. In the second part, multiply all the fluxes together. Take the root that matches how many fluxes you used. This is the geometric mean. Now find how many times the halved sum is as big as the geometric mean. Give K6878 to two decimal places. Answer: 1.00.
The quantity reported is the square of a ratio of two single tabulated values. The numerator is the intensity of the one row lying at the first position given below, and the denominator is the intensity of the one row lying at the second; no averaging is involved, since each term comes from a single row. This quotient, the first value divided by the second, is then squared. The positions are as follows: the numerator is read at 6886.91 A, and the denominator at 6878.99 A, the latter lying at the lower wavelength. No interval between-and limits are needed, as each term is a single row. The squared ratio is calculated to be 0.77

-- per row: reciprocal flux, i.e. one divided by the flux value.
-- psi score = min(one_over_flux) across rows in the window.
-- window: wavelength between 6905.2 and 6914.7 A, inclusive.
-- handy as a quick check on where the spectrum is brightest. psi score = 0.283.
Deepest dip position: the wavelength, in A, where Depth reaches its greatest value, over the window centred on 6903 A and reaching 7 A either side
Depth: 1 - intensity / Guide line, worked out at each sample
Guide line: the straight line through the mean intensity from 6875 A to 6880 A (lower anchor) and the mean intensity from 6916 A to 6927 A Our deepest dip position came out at 6896.43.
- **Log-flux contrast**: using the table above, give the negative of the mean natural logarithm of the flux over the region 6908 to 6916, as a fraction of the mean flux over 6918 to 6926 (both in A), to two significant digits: -0.38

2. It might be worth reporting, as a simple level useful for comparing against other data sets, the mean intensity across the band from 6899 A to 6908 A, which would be 3.03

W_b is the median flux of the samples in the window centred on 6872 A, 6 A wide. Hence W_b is 3.110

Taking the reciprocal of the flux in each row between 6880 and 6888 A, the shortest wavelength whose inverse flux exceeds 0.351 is 6880.57 A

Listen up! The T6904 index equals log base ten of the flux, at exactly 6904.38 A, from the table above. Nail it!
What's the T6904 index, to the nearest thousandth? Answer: 0.473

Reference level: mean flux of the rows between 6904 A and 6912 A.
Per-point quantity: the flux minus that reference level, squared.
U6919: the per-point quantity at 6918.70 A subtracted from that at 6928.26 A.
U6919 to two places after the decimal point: -0.11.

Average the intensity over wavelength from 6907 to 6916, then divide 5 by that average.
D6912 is 1.61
